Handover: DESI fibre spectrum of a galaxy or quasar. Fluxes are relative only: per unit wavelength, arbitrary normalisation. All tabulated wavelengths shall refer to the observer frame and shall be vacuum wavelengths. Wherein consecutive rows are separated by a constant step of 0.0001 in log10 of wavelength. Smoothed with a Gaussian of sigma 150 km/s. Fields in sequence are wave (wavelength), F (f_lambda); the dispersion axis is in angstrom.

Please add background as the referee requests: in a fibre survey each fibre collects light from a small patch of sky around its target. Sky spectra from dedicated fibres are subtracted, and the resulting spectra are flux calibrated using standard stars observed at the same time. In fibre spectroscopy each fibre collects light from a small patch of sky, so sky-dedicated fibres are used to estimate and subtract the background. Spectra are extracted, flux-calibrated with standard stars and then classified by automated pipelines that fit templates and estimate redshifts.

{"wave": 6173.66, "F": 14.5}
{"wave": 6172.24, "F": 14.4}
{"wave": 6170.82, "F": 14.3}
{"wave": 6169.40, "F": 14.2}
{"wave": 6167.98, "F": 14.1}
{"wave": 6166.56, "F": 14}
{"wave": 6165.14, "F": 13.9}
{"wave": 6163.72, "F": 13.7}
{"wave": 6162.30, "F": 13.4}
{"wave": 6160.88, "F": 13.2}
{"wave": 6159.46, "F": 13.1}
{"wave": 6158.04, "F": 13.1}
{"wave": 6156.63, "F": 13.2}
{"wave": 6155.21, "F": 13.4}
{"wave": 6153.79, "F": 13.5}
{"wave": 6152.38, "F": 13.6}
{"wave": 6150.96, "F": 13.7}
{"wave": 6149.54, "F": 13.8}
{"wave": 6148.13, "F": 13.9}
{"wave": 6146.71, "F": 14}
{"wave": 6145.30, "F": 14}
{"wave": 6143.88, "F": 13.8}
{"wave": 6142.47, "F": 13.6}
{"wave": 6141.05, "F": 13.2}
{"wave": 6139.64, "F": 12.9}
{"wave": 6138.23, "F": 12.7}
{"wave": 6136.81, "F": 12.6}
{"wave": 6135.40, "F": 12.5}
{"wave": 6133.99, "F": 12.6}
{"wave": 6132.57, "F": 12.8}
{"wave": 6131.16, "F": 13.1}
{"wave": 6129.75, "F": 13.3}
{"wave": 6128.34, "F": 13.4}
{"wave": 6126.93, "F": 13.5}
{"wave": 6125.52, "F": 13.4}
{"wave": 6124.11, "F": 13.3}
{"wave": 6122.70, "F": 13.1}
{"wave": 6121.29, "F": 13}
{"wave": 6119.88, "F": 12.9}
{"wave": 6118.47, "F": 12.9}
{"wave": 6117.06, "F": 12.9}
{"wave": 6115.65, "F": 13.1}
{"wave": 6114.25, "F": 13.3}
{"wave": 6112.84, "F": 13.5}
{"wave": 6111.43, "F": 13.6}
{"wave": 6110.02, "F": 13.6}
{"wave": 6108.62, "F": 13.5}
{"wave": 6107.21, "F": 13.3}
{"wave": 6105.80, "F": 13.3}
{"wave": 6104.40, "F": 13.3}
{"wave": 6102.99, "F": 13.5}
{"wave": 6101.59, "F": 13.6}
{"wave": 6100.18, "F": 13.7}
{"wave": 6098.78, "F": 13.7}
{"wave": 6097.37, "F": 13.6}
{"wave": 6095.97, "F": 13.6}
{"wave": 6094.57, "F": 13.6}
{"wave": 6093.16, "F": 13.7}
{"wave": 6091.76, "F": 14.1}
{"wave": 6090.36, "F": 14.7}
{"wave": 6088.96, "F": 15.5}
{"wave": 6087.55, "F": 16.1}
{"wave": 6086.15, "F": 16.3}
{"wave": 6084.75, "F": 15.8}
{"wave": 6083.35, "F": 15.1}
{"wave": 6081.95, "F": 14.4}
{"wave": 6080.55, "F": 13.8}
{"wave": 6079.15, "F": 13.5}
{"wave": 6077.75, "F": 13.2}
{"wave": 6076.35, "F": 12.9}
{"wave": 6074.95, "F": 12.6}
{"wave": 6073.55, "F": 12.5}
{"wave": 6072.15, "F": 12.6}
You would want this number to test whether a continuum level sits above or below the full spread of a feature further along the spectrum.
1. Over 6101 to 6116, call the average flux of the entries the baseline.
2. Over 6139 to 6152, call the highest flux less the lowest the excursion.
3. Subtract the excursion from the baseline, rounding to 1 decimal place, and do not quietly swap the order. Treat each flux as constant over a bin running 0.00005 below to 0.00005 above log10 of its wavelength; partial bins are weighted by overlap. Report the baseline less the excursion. 12.3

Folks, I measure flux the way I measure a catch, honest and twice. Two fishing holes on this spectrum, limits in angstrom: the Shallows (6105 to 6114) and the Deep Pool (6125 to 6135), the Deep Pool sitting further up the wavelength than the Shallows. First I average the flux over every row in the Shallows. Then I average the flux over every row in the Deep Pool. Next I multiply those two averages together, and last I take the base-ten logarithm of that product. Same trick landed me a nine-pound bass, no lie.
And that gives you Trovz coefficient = 2.25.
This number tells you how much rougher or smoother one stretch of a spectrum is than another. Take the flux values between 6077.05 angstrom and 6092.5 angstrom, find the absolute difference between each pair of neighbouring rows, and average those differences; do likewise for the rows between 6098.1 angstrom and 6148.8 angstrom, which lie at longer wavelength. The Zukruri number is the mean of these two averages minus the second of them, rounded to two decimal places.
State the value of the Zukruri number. 0.20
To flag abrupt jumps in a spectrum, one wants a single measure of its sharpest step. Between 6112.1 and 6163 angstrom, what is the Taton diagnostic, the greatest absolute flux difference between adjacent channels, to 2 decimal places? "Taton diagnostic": 0.40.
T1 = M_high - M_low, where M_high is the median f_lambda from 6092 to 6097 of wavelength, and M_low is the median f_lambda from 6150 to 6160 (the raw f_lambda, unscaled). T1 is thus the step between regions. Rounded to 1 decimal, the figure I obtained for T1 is 0.2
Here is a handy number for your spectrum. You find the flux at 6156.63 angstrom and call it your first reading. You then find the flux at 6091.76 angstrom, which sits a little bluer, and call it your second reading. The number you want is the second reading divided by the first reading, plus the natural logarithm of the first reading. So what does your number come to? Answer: 3.65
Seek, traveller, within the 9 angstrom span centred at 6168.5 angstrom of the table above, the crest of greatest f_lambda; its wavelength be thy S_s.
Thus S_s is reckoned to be 6172.24 angstrom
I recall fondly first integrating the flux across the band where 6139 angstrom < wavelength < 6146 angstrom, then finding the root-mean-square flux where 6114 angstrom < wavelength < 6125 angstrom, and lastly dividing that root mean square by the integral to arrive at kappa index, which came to 0.14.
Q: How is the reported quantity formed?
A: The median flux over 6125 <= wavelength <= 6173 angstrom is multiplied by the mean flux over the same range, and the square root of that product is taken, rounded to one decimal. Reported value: 13.5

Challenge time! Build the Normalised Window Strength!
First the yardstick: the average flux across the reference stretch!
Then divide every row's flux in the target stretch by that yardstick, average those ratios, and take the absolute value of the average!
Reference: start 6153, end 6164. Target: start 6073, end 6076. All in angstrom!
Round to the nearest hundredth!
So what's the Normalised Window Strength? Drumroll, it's 0.94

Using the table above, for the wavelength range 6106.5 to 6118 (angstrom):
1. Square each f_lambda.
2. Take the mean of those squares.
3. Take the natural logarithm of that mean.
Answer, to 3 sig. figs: 5.18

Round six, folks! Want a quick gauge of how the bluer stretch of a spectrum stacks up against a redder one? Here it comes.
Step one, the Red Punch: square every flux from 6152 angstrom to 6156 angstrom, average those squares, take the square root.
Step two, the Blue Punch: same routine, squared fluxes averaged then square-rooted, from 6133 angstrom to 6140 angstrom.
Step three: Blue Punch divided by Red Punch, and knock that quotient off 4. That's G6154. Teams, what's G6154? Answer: 3.06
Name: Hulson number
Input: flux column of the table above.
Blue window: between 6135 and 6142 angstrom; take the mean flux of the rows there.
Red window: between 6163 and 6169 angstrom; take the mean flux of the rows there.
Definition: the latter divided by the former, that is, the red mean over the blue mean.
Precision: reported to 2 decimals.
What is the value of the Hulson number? 1.09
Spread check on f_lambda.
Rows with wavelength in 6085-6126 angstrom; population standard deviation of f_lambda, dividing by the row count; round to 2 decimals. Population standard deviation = 0.85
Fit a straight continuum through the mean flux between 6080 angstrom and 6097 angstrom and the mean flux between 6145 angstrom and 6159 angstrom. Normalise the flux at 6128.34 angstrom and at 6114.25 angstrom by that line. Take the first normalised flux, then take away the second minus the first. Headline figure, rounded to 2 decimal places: 0.98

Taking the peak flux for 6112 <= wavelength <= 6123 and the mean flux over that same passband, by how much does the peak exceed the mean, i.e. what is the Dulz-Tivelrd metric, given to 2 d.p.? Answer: 0.41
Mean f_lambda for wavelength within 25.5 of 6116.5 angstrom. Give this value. 13.27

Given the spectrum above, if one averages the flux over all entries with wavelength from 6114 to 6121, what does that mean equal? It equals 13.0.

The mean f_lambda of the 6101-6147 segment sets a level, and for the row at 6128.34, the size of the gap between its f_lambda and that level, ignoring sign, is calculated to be 0.2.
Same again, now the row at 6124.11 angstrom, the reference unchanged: 0.1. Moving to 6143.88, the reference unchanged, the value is 0.6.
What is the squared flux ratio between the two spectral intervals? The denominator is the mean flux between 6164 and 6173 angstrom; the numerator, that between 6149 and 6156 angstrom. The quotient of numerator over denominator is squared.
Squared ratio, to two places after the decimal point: 0.92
